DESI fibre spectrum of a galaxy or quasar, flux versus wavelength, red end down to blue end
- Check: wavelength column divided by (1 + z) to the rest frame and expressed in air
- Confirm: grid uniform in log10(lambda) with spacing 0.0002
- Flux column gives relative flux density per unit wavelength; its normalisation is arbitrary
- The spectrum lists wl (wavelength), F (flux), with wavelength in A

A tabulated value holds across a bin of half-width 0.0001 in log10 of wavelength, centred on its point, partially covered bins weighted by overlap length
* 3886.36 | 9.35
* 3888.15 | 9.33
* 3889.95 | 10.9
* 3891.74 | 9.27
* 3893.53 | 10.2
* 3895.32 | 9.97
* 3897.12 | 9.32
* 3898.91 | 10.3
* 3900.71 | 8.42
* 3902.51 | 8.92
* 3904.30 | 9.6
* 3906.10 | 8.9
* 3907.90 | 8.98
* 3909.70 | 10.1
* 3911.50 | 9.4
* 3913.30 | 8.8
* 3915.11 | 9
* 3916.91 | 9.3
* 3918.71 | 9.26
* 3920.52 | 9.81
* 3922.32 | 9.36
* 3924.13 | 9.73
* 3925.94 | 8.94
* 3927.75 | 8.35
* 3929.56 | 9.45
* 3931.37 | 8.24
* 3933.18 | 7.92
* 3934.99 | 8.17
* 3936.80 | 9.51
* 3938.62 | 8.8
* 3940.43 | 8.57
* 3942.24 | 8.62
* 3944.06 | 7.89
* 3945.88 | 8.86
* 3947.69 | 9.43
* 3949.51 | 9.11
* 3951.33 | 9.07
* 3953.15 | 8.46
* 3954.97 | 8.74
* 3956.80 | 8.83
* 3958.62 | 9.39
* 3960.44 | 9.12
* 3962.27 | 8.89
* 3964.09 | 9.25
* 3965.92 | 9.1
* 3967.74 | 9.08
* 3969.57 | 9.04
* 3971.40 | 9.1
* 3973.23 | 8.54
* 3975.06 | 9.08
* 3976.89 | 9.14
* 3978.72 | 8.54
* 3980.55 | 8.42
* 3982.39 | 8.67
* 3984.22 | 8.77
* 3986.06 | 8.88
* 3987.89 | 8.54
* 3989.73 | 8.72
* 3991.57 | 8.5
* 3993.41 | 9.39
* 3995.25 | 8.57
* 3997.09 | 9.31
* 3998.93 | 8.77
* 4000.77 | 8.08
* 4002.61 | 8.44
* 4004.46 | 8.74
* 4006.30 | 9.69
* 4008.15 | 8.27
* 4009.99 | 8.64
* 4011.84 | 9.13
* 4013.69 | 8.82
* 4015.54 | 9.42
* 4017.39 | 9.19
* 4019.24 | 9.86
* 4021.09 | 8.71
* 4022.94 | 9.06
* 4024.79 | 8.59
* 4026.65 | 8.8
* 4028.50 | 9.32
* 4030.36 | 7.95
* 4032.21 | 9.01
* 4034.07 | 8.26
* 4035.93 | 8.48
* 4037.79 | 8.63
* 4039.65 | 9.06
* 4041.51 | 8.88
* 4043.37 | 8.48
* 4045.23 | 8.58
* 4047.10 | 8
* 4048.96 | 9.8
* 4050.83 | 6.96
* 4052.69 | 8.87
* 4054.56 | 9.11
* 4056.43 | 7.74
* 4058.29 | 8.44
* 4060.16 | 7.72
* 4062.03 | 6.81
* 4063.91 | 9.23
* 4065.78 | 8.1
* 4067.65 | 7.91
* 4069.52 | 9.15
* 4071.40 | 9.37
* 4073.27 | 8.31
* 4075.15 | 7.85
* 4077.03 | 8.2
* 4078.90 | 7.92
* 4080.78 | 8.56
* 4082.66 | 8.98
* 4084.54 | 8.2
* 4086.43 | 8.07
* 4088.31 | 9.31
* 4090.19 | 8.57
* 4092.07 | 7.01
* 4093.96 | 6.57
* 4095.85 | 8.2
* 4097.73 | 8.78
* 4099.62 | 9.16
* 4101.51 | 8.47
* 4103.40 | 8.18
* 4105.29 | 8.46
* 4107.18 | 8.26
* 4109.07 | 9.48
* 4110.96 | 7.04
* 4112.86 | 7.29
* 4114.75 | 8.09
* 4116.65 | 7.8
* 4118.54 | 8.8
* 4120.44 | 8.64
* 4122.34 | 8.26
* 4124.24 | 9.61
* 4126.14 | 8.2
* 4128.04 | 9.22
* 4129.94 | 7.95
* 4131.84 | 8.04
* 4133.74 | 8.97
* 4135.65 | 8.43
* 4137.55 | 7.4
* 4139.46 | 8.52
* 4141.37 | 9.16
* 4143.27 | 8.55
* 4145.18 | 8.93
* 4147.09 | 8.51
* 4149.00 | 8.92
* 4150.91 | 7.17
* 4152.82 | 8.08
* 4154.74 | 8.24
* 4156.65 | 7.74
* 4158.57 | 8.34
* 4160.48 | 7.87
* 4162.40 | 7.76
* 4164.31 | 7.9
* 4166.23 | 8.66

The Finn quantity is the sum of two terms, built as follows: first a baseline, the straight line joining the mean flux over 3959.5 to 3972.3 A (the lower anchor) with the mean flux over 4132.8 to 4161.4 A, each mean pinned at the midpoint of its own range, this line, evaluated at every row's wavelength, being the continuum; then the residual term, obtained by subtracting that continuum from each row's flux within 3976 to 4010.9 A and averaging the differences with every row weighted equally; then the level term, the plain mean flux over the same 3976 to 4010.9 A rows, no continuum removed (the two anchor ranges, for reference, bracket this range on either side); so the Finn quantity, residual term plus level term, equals 8.5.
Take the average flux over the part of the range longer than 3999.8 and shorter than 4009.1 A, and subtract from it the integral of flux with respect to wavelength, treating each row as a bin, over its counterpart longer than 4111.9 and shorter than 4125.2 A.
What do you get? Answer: -102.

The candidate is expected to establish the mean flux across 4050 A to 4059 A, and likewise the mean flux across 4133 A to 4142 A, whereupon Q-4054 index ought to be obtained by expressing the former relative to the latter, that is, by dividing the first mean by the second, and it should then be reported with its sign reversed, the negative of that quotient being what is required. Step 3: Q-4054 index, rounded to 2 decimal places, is -0.97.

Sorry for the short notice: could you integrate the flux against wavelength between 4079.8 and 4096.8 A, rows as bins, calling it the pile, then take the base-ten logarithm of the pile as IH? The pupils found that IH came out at 2.14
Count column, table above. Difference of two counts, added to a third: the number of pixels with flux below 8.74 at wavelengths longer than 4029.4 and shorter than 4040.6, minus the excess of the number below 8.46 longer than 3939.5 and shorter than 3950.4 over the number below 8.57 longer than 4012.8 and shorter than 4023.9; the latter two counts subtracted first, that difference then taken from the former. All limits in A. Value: 3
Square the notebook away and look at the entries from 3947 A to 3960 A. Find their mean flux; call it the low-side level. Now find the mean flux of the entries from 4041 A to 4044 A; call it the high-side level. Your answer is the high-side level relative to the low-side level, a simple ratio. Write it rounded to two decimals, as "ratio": 0.96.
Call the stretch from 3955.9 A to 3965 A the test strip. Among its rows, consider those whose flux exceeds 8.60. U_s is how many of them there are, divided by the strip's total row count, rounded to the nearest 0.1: 1.0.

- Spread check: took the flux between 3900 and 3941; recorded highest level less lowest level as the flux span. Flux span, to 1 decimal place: 2.2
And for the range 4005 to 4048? 1.9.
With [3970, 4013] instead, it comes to 1.6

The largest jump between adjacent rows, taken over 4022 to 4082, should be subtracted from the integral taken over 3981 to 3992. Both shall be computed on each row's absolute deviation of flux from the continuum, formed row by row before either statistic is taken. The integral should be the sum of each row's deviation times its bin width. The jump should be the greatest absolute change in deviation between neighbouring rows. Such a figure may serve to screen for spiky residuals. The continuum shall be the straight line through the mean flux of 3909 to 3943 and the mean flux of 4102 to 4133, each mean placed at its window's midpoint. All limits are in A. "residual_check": 0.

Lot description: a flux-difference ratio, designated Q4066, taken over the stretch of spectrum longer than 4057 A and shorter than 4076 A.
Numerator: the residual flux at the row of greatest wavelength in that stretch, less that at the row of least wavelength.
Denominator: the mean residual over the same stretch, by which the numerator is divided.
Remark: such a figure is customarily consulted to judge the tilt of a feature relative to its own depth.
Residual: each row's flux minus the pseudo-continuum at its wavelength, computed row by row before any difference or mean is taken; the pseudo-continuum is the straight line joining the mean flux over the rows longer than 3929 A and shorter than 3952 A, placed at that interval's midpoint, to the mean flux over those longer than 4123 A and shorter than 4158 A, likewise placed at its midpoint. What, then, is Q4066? 2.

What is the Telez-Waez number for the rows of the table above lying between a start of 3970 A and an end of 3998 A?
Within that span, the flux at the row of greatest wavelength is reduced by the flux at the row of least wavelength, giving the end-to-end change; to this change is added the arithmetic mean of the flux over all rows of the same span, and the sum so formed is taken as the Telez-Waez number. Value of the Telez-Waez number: 9.0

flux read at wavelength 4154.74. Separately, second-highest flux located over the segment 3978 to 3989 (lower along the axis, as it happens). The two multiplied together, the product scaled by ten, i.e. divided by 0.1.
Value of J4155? 723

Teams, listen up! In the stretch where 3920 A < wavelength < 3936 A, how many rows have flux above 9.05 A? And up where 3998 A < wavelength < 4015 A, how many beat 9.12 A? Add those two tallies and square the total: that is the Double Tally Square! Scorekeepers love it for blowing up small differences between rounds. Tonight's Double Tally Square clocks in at 36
